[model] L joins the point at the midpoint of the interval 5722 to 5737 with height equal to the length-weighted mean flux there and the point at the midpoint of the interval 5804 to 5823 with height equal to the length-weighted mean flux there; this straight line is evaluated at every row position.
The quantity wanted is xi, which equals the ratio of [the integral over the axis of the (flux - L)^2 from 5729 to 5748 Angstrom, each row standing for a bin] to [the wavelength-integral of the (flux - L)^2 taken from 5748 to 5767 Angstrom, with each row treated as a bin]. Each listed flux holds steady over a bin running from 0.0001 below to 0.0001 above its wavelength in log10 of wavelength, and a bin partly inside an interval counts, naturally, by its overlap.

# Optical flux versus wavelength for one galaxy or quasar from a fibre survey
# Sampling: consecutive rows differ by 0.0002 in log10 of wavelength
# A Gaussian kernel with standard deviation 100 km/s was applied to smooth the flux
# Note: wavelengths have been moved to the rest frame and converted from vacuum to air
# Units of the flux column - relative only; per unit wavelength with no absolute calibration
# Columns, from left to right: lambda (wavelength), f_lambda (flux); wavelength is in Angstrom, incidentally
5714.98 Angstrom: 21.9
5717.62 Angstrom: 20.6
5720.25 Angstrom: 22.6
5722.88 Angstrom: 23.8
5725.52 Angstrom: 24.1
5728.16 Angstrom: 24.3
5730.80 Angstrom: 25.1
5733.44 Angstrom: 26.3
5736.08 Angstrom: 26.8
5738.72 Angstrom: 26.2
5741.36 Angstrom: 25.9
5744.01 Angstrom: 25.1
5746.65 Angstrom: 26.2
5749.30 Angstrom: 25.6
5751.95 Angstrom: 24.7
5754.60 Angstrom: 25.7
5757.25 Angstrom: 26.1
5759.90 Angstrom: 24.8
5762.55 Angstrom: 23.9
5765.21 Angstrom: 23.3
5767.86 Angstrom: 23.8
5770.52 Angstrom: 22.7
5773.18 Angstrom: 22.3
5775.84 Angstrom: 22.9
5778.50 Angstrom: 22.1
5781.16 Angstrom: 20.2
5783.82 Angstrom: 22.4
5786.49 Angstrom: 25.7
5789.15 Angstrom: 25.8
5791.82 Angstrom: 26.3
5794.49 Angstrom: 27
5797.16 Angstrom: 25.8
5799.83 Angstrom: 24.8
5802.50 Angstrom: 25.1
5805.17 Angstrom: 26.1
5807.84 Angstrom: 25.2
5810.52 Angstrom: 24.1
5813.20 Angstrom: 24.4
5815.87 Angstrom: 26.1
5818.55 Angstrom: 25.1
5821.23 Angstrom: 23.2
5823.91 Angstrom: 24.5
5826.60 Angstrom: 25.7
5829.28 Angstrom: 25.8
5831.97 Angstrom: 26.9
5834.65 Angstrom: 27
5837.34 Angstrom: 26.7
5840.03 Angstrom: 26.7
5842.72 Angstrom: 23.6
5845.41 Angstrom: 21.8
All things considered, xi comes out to 1.3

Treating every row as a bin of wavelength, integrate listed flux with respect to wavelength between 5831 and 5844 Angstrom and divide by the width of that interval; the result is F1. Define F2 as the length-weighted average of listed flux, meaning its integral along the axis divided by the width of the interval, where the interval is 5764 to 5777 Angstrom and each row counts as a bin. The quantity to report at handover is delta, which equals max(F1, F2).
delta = 26.2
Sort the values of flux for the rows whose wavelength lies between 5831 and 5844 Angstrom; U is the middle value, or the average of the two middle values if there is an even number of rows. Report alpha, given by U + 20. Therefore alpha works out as 46.7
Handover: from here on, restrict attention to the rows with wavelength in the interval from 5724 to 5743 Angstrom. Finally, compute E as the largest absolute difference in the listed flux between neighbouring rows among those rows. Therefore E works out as 1.2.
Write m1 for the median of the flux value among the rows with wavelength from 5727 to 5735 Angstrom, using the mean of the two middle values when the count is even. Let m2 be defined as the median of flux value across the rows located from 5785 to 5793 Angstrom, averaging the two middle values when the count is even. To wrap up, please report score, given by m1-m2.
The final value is -0.7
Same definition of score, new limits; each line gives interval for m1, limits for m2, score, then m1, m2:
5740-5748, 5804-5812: 0.7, 25.9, 25.2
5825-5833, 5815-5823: 0.7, 25.8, 25.1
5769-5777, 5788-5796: -3.6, 22.7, 26.3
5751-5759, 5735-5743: -0.5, 25.7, 26.2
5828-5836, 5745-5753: 1.3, 26.9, 25.6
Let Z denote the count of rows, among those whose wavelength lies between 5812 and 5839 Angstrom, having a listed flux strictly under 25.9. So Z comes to 6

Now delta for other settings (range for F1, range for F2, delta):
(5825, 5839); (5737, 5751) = 26.4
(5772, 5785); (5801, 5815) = 25.0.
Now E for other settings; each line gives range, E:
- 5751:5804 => 3.3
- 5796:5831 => 1.9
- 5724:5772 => 1.3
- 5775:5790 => 3.3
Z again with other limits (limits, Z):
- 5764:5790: 10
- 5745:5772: 8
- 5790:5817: 6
